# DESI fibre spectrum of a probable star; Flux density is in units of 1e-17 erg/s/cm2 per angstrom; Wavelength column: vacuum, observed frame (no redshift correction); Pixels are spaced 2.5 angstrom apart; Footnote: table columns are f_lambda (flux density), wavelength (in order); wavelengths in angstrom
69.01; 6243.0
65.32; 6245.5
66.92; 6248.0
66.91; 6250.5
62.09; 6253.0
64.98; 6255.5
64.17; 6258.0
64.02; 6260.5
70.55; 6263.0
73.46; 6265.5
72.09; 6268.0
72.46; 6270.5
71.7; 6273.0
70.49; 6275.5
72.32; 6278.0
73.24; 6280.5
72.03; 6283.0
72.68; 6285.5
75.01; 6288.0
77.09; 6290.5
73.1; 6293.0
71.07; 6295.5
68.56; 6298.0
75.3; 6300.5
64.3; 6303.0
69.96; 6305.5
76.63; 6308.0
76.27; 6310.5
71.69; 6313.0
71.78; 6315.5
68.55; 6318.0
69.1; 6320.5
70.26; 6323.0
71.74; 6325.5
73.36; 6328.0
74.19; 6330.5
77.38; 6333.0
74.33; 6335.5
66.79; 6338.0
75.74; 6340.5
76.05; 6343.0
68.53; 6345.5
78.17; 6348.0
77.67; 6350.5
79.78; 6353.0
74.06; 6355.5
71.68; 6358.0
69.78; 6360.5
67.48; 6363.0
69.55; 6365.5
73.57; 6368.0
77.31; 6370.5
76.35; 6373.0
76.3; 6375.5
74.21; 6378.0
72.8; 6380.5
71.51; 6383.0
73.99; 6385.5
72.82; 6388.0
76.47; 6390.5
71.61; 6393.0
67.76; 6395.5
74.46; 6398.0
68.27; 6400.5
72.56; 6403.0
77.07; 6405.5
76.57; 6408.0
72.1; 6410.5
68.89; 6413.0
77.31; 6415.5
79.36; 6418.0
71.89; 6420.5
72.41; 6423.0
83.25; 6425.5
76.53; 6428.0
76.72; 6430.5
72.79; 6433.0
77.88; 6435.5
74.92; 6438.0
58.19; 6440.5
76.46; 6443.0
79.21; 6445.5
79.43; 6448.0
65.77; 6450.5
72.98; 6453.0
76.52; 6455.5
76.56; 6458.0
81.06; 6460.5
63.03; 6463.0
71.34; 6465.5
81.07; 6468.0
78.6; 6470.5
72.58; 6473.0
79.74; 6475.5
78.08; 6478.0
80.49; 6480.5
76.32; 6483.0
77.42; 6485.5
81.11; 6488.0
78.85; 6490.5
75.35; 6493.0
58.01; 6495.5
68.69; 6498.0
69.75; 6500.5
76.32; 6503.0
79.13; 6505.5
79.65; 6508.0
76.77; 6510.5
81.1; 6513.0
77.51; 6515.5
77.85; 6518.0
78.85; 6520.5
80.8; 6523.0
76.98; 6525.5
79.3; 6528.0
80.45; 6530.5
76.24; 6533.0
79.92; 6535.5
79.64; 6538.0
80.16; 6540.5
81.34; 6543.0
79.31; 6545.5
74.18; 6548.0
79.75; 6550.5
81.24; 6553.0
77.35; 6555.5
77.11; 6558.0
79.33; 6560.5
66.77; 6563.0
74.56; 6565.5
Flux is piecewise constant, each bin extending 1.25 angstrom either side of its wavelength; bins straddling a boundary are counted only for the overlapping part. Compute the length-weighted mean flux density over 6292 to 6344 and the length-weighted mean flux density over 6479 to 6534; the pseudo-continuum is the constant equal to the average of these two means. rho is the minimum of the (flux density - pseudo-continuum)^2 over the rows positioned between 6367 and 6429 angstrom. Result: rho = 0.00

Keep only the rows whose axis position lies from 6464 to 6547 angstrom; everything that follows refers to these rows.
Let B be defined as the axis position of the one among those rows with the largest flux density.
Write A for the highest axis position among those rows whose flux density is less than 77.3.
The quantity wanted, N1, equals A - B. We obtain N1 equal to -10.0 angstrom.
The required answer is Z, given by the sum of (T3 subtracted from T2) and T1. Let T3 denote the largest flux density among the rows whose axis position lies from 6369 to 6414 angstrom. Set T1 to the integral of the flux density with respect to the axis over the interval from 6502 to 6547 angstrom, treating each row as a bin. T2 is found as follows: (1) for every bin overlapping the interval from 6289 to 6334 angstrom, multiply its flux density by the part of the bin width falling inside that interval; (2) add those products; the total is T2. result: 6726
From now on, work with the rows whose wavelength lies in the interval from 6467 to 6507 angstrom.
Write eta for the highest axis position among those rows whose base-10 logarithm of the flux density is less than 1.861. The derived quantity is 6500.5 angstrom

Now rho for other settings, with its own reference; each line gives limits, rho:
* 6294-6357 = 0.01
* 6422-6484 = 0.24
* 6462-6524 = 0.84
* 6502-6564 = 0.06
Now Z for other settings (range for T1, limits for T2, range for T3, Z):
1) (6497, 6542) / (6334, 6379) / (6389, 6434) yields 6737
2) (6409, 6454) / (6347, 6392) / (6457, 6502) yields 6592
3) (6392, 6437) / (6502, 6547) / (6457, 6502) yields 6816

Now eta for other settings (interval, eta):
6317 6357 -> 6345.5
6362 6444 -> 6440.5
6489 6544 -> 6500.5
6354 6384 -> 6383.0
